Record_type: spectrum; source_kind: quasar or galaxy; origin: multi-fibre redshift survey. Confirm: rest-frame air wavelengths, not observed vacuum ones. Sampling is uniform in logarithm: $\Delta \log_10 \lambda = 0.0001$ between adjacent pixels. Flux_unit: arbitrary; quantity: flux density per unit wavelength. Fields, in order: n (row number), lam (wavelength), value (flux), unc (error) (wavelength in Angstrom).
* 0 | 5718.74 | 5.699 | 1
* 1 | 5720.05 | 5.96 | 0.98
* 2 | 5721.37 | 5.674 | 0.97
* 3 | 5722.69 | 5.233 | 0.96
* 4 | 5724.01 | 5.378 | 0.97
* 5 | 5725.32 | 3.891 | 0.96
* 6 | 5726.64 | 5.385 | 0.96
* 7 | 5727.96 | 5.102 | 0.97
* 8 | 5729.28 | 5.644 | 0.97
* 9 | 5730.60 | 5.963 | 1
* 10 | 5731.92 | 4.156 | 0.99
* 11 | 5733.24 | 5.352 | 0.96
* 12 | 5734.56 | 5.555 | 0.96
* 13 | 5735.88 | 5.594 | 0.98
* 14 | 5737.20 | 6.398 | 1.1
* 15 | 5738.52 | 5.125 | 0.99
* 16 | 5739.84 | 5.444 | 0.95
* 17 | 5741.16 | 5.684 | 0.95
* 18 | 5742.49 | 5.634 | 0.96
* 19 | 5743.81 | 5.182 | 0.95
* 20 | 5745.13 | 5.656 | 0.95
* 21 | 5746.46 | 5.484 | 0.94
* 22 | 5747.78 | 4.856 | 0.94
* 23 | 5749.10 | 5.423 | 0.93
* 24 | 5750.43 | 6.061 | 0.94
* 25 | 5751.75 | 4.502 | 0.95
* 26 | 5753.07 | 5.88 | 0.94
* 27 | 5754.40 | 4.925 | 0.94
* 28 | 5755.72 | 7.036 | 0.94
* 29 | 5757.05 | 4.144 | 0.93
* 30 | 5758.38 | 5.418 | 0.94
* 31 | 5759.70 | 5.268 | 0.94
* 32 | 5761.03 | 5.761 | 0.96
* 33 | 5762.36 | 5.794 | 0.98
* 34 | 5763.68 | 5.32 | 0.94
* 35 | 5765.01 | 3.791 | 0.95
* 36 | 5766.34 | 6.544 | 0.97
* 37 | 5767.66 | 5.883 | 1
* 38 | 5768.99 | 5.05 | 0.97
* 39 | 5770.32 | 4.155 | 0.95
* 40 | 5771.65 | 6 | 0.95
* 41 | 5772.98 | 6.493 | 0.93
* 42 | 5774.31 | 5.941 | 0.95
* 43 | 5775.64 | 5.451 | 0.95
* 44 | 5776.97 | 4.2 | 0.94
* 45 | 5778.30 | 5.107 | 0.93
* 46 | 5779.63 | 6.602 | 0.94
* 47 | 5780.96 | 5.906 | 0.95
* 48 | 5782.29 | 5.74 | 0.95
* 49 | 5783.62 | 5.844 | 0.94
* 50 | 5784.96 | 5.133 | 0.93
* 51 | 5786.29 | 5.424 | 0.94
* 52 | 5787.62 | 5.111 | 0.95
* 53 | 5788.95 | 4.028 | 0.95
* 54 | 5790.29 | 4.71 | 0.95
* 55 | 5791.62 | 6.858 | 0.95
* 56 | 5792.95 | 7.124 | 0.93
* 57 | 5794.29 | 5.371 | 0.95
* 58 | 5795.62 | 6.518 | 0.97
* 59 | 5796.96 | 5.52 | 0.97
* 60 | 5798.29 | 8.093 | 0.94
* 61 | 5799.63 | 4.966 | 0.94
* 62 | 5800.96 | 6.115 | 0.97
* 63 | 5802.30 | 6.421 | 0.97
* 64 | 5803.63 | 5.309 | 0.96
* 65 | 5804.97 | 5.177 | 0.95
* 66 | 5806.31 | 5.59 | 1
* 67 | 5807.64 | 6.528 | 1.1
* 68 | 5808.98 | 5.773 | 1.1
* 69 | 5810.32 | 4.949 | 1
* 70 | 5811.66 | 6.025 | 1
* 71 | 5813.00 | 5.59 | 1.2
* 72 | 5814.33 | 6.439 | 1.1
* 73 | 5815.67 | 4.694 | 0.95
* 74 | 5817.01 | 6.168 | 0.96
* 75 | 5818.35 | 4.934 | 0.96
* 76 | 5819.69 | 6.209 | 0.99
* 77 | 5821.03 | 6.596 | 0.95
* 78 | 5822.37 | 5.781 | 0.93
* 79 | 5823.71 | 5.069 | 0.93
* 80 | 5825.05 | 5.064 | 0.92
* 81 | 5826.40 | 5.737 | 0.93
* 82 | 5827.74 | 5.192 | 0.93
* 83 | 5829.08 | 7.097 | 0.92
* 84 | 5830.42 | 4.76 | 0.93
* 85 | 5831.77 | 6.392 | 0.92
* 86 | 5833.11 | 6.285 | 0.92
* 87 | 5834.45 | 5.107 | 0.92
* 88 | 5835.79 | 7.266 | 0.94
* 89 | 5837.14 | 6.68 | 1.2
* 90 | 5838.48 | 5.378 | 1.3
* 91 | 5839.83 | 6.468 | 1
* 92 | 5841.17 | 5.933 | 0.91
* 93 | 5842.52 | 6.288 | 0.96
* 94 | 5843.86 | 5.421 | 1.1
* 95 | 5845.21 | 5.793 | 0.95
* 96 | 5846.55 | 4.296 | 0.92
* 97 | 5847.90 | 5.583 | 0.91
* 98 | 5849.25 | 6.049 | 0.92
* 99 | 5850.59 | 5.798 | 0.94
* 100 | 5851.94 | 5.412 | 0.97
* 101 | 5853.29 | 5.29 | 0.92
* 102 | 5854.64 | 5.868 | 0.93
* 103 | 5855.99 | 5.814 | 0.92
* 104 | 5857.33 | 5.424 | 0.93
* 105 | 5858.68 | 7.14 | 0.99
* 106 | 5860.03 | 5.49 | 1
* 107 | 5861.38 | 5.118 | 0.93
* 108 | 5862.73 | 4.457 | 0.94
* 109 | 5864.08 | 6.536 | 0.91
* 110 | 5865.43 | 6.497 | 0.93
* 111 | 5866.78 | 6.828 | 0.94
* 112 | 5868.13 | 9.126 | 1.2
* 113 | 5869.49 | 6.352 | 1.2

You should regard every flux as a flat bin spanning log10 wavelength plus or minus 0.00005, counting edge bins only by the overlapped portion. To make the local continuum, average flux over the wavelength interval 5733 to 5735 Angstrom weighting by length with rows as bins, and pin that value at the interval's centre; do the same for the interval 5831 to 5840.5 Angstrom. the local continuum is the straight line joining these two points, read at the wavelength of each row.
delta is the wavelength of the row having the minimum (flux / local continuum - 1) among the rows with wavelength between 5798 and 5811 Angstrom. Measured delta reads 5810.32 Angstrom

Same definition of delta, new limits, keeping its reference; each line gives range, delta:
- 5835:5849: 5846.55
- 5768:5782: 5770.32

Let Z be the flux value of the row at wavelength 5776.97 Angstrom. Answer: 4.2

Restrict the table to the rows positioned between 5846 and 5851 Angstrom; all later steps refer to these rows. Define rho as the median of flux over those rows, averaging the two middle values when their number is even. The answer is 5.7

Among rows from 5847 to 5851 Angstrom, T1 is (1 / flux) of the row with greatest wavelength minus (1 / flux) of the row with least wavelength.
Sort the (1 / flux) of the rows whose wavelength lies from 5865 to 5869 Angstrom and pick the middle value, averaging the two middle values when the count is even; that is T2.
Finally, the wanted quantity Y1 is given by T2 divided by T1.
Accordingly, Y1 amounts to -22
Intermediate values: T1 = -0.007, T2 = 0.146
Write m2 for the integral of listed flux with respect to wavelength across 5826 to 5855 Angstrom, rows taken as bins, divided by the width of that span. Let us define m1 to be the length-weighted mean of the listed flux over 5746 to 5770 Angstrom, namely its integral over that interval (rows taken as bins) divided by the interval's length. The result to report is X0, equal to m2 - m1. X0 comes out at 0.44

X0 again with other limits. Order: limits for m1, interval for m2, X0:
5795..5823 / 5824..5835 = -0.19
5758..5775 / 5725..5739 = -0.17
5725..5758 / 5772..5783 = 0.31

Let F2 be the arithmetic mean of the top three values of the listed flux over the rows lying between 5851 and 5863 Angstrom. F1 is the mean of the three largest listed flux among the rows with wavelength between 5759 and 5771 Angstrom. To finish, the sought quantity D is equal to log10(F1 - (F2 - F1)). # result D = 0.769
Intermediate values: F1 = 6.07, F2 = 6.3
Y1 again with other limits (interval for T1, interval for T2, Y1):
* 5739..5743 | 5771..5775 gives -27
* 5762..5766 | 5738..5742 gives 2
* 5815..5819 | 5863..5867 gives -15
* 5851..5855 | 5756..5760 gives -13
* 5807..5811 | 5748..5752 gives 4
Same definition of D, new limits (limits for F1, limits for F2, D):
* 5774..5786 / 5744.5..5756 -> 0.776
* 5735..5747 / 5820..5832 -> 0.710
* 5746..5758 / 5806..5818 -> 0.797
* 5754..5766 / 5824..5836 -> 0.738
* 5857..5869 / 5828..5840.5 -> 0.923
